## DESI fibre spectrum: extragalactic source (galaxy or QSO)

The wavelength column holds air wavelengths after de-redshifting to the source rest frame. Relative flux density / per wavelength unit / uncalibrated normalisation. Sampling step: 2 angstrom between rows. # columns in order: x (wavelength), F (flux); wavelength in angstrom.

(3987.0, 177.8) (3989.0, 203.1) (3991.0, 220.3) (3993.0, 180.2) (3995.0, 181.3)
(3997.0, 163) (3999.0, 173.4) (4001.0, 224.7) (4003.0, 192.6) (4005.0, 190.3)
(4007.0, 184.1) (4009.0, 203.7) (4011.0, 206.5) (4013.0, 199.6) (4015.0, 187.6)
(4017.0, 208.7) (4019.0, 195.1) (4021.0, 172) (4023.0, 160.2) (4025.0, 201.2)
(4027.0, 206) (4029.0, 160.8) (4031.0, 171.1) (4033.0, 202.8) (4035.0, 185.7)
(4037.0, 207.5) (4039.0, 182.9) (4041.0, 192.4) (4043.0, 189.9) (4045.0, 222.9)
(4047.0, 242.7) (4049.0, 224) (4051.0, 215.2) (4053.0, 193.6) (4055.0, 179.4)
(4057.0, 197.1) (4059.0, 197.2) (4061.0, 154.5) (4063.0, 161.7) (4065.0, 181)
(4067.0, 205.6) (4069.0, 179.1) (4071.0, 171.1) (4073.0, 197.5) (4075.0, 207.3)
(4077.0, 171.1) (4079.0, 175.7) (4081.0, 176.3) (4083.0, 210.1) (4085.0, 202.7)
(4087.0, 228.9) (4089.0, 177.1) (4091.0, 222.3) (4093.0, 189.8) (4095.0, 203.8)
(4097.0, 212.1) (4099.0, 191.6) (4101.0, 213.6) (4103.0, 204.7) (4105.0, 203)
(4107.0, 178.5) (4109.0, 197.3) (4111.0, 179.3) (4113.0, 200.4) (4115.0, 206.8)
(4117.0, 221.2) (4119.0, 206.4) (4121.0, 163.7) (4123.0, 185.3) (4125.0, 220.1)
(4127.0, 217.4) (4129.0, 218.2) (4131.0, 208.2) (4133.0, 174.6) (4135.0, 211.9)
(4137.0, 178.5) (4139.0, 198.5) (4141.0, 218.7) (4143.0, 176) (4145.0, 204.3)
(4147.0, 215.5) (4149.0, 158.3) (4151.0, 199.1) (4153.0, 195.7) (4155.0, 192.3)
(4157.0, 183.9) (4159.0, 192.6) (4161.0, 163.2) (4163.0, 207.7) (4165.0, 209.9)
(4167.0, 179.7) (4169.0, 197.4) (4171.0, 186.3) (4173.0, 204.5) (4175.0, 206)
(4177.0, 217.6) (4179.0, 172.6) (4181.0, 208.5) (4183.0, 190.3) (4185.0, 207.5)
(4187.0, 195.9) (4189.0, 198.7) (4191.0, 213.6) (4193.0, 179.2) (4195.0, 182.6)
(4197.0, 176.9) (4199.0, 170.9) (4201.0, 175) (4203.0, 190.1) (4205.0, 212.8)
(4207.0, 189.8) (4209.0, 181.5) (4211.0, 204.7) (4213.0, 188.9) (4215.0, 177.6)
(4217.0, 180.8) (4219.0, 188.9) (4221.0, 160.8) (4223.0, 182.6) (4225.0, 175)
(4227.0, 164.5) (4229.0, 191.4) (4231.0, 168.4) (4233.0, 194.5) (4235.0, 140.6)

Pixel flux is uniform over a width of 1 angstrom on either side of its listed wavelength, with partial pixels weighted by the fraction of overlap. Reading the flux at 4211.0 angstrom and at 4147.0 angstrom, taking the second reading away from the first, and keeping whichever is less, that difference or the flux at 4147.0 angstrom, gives -11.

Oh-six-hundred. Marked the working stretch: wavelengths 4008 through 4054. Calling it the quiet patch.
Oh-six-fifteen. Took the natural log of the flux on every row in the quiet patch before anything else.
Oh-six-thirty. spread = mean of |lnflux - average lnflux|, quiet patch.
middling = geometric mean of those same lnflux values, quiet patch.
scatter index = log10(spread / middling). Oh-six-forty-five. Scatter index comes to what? -1.83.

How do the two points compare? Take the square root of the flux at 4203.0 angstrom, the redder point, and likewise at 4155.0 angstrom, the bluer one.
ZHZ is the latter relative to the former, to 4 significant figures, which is 1.006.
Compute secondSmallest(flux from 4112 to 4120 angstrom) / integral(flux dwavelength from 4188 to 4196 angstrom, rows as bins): 0.133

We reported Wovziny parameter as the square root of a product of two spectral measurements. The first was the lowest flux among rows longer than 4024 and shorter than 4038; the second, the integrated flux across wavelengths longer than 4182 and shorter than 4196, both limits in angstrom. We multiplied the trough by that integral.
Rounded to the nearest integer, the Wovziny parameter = 663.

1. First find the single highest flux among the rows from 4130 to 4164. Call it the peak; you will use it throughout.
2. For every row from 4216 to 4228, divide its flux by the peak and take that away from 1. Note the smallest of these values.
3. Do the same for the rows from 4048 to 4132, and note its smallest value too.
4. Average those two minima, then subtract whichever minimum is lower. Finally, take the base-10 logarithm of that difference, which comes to -1.04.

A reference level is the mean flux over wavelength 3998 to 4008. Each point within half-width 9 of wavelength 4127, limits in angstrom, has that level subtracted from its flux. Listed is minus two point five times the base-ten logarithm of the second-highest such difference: -3.5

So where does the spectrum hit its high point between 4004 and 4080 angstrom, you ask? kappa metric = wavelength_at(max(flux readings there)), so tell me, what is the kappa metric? 4047.0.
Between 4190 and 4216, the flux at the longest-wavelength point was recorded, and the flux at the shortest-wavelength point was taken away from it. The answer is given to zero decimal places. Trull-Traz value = -36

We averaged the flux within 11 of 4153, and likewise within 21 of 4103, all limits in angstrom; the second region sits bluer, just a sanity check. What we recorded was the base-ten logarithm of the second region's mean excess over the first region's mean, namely 1.0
